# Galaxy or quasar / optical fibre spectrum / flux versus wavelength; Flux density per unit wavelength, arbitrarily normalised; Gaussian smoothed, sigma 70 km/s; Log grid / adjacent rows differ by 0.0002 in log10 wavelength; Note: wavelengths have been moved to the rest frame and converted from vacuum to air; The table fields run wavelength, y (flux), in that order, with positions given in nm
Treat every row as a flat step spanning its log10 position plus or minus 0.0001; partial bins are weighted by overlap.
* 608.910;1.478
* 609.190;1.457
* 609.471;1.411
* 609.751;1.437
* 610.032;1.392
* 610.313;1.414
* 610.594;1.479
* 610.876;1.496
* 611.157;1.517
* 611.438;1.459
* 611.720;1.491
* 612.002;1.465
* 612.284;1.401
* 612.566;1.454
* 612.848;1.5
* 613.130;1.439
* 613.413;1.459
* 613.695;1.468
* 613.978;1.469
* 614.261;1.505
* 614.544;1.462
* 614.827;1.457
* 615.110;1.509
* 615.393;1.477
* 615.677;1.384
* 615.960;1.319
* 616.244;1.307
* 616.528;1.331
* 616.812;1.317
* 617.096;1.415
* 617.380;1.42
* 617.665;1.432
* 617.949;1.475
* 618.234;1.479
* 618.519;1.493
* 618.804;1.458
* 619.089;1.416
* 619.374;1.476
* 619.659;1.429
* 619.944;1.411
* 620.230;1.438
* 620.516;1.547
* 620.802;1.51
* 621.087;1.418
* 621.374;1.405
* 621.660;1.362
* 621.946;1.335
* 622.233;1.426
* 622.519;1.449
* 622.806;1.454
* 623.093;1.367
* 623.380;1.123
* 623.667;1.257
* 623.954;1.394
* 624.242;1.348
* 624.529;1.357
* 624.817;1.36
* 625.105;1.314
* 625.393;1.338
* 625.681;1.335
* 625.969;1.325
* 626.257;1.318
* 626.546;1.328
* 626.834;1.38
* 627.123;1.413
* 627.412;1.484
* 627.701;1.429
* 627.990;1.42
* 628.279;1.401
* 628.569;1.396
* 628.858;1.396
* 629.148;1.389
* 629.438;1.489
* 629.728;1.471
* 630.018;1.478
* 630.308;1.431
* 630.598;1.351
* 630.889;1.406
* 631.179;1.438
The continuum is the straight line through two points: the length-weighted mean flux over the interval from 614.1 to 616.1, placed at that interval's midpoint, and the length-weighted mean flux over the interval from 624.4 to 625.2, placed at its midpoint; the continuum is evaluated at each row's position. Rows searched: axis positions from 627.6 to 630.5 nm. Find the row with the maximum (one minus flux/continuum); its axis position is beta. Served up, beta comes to 629.148 nm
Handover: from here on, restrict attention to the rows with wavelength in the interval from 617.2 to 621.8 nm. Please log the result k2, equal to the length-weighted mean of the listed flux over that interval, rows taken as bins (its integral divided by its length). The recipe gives 1.45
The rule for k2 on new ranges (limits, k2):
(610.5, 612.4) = 1.47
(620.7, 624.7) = 1.37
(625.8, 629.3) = 1.39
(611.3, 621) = 1.44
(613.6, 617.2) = 1.42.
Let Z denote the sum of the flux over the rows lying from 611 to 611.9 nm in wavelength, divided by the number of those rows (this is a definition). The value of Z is 1.49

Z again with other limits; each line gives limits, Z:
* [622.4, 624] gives 1.34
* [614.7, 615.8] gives 1.46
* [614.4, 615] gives 1.46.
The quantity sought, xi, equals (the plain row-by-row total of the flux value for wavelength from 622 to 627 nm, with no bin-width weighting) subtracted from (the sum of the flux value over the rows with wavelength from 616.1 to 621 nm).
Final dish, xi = 1.5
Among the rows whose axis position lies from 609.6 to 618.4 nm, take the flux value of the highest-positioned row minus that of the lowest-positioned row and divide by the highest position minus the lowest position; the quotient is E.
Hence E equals 0.005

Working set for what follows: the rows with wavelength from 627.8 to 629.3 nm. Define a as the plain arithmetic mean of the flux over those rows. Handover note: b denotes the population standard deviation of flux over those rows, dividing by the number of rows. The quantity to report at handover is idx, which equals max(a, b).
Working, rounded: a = 1.40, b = 0.011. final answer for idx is 1.400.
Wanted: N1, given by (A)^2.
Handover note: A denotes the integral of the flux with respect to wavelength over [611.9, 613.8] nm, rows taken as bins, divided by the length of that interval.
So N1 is 2.12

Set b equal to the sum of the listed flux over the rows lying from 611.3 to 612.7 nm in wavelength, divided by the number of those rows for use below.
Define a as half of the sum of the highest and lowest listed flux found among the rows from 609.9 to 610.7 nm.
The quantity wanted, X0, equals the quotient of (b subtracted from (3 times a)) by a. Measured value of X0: 1.99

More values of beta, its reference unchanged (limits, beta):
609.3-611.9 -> 610.032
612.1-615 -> 612.284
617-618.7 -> 617.096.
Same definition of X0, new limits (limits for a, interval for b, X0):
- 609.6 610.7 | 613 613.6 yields 1.99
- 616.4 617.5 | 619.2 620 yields 1.95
